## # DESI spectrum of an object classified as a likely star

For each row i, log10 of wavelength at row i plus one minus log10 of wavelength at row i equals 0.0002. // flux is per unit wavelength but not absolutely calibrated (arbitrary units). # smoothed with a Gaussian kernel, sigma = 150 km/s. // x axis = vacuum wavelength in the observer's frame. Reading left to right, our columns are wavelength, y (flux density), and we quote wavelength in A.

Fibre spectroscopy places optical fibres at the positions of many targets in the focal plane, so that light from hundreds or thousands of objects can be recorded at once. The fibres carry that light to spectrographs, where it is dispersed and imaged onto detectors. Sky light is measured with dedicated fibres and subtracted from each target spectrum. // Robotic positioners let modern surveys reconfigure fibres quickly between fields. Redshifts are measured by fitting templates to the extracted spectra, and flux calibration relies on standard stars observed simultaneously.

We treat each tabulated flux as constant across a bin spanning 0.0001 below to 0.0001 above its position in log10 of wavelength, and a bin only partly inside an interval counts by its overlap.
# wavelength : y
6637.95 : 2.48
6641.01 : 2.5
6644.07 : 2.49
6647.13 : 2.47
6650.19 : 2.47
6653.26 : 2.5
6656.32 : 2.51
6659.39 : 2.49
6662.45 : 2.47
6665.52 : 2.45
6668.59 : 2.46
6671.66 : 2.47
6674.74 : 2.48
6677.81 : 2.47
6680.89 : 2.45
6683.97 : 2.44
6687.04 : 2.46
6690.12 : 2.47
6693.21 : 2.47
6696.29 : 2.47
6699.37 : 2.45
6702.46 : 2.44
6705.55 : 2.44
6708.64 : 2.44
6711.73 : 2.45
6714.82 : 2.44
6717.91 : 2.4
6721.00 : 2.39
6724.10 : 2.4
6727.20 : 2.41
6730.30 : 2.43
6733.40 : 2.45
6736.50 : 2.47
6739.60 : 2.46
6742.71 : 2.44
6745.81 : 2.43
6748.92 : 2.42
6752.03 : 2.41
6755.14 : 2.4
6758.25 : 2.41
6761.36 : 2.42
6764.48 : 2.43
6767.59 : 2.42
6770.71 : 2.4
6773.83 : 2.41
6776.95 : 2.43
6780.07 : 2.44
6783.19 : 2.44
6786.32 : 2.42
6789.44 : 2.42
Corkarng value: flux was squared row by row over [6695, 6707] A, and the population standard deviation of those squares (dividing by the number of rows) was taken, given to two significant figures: 0.060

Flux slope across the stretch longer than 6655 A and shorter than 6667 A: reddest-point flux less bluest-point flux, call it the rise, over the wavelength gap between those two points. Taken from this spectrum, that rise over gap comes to -0.0065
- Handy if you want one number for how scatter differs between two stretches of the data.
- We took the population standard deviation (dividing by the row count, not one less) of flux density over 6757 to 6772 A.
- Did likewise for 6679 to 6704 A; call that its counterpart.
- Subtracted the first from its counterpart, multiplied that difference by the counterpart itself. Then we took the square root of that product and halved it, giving 0.0025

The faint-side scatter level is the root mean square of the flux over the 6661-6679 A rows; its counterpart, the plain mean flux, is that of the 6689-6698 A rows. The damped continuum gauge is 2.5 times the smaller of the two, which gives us 6.167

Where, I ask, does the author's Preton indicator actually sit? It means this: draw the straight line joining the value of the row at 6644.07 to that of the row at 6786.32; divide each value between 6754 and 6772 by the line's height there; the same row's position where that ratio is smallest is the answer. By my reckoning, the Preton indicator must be 6755.14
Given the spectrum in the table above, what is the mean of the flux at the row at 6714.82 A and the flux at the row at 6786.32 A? 2.43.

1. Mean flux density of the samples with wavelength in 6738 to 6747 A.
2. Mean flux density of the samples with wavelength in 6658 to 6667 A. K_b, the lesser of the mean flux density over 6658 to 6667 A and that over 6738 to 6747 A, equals 2.44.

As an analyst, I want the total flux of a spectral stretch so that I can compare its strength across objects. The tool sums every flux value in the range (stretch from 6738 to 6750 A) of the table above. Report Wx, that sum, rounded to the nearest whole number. 10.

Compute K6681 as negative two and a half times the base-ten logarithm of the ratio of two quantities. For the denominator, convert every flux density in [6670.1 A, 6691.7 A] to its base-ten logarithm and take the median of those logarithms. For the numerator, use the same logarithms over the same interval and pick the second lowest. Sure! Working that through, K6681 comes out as 0.0098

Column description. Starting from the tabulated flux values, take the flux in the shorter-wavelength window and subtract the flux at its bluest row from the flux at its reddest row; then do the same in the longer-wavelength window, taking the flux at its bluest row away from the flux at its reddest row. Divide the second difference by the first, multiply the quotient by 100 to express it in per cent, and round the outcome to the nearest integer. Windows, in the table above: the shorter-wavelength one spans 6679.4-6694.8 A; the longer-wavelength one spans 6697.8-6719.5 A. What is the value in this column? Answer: -250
